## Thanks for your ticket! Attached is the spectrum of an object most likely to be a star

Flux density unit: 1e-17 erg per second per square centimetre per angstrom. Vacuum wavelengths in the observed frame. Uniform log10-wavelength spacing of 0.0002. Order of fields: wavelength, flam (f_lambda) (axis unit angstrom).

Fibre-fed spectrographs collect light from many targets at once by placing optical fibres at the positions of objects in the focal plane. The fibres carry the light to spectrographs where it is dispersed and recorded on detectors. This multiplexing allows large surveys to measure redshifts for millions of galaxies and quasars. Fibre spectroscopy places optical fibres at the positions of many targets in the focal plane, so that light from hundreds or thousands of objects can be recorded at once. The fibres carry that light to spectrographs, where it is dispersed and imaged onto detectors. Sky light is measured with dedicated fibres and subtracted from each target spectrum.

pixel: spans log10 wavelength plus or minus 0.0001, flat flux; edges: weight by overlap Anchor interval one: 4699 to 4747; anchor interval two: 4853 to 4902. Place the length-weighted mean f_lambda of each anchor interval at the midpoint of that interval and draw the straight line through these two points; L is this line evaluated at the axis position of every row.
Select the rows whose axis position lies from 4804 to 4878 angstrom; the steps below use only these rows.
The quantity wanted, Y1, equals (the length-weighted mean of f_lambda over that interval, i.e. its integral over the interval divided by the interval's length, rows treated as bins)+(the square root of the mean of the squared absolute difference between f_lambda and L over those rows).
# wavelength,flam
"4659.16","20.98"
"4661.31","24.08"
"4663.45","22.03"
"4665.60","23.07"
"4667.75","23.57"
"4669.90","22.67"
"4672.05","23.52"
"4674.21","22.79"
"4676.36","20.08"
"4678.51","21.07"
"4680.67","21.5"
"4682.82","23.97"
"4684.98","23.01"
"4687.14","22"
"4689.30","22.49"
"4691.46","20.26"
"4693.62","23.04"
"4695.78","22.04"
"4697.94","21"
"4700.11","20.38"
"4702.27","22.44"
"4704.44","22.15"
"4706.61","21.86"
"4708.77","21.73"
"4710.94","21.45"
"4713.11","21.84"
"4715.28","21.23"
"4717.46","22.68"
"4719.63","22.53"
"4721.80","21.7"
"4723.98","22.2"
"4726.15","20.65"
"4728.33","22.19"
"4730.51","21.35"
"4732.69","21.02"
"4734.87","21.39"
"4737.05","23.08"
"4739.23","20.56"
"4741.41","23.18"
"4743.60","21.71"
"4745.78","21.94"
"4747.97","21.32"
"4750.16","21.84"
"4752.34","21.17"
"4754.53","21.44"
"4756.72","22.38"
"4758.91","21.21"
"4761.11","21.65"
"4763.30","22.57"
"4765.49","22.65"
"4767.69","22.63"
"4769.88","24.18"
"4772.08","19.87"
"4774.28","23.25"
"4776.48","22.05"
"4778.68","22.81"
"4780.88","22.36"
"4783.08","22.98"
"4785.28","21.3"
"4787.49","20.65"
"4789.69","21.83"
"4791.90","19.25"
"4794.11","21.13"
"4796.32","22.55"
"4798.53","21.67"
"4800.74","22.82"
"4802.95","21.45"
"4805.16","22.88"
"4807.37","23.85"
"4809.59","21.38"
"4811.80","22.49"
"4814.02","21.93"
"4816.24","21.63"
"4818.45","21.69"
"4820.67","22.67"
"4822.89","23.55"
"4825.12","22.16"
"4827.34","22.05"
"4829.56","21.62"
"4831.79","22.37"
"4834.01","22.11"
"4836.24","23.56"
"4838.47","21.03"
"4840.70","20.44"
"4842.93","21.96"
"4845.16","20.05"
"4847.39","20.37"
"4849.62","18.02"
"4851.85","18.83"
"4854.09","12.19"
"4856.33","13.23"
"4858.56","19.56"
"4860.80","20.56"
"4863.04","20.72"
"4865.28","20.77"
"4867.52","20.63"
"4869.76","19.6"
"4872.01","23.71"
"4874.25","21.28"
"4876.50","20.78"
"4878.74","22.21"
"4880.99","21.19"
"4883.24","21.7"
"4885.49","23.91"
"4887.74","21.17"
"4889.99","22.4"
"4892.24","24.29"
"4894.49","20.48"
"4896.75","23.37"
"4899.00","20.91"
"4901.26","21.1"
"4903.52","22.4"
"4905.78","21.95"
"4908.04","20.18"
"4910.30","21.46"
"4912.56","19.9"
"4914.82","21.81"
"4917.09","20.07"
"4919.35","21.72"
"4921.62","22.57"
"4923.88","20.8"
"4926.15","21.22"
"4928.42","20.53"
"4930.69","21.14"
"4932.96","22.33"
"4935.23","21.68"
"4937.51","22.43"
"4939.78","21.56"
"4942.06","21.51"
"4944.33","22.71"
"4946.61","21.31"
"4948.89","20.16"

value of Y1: 23.3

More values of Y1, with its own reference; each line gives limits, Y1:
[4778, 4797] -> 22.8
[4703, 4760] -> 22.4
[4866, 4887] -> 23.3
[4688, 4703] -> 22.7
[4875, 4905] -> 23.8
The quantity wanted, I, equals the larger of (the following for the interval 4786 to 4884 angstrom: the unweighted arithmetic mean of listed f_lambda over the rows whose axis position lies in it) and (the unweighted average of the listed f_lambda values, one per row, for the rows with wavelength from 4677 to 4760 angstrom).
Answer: 21.8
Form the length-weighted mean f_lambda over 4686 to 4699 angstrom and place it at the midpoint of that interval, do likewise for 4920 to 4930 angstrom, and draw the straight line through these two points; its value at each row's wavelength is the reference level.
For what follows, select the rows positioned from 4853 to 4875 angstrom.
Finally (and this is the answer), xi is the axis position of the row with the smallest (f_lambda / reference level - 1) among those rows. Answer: 4854.09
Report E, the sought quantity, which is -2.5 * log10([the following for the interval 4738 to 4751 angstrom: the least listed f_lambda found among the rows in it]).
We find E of -3.28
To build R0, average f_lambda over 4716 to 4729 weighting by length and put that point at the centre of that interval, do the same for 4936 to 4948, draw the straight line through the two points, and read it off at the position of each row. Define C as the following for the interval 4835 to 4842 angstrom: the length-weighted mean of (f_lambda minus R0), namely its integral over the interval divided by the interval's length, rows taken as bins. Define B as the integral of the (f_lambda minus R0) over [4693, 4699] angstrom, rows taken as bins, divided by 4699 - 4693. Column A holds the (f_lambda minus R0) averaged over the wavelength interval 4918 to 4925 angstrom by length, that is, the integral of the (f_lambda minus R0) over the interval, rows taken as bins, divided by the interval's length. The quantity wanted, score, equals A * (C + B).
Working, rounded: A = -0.2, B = 0.0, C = -0.2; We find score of 0.0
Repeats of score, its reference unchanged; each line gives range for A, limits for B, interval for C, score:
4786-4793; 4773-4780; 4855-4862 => 4.6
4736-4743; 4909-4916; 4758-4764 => -0.3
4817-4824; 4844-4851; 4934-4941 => -1.6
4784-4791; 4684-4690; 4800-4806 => -0.6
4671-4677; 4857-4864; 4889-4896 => -0.4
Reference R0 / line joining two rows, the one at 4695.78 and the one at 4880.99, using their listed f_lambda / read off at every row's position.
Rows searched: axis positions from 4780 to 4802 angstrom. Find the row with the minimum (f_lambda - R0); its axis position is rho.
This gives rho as 4791.90 angstrom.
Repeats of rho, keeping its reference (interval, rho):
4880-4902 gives 4894.49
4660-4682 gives 4676.36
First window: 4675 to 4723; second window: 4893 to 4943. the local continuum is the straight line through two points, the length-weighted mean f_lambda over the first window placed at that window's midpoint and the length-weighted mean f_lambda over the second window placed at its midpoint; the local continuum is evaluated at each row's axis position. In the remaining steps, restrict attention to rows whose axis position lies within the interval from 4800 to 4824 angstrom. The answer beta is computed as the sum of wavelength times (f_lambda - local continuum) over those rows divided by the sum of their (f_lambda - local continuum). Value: 4812.2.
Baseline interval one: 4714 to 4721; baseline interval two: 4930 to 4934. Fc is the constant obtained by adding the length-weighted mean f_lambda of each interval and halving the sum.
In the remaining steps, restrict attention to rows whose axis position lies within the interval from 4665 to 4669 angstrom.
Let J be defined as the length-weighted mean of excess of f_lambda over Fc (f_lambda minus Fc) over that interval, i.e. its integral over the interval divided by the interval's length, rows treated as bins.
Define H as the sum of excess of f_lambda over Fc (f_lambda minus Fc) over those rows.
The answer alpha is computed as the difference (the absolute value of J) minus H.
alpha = -1.4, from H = 2.7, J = 1.4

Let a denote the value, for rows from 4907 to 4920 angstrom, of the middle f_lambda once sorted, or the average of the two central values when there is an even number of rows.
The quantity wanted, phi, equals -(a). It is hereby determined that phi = -20.8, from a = 20.8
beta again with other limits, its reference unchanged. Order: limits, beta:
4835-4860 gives 4854.1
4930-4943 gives 4936.6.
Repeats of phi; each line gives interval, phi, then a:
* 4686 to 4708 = -22.0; 22.0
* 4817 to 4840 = -22.1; 22.1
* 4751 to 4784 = -22.4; 22.4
